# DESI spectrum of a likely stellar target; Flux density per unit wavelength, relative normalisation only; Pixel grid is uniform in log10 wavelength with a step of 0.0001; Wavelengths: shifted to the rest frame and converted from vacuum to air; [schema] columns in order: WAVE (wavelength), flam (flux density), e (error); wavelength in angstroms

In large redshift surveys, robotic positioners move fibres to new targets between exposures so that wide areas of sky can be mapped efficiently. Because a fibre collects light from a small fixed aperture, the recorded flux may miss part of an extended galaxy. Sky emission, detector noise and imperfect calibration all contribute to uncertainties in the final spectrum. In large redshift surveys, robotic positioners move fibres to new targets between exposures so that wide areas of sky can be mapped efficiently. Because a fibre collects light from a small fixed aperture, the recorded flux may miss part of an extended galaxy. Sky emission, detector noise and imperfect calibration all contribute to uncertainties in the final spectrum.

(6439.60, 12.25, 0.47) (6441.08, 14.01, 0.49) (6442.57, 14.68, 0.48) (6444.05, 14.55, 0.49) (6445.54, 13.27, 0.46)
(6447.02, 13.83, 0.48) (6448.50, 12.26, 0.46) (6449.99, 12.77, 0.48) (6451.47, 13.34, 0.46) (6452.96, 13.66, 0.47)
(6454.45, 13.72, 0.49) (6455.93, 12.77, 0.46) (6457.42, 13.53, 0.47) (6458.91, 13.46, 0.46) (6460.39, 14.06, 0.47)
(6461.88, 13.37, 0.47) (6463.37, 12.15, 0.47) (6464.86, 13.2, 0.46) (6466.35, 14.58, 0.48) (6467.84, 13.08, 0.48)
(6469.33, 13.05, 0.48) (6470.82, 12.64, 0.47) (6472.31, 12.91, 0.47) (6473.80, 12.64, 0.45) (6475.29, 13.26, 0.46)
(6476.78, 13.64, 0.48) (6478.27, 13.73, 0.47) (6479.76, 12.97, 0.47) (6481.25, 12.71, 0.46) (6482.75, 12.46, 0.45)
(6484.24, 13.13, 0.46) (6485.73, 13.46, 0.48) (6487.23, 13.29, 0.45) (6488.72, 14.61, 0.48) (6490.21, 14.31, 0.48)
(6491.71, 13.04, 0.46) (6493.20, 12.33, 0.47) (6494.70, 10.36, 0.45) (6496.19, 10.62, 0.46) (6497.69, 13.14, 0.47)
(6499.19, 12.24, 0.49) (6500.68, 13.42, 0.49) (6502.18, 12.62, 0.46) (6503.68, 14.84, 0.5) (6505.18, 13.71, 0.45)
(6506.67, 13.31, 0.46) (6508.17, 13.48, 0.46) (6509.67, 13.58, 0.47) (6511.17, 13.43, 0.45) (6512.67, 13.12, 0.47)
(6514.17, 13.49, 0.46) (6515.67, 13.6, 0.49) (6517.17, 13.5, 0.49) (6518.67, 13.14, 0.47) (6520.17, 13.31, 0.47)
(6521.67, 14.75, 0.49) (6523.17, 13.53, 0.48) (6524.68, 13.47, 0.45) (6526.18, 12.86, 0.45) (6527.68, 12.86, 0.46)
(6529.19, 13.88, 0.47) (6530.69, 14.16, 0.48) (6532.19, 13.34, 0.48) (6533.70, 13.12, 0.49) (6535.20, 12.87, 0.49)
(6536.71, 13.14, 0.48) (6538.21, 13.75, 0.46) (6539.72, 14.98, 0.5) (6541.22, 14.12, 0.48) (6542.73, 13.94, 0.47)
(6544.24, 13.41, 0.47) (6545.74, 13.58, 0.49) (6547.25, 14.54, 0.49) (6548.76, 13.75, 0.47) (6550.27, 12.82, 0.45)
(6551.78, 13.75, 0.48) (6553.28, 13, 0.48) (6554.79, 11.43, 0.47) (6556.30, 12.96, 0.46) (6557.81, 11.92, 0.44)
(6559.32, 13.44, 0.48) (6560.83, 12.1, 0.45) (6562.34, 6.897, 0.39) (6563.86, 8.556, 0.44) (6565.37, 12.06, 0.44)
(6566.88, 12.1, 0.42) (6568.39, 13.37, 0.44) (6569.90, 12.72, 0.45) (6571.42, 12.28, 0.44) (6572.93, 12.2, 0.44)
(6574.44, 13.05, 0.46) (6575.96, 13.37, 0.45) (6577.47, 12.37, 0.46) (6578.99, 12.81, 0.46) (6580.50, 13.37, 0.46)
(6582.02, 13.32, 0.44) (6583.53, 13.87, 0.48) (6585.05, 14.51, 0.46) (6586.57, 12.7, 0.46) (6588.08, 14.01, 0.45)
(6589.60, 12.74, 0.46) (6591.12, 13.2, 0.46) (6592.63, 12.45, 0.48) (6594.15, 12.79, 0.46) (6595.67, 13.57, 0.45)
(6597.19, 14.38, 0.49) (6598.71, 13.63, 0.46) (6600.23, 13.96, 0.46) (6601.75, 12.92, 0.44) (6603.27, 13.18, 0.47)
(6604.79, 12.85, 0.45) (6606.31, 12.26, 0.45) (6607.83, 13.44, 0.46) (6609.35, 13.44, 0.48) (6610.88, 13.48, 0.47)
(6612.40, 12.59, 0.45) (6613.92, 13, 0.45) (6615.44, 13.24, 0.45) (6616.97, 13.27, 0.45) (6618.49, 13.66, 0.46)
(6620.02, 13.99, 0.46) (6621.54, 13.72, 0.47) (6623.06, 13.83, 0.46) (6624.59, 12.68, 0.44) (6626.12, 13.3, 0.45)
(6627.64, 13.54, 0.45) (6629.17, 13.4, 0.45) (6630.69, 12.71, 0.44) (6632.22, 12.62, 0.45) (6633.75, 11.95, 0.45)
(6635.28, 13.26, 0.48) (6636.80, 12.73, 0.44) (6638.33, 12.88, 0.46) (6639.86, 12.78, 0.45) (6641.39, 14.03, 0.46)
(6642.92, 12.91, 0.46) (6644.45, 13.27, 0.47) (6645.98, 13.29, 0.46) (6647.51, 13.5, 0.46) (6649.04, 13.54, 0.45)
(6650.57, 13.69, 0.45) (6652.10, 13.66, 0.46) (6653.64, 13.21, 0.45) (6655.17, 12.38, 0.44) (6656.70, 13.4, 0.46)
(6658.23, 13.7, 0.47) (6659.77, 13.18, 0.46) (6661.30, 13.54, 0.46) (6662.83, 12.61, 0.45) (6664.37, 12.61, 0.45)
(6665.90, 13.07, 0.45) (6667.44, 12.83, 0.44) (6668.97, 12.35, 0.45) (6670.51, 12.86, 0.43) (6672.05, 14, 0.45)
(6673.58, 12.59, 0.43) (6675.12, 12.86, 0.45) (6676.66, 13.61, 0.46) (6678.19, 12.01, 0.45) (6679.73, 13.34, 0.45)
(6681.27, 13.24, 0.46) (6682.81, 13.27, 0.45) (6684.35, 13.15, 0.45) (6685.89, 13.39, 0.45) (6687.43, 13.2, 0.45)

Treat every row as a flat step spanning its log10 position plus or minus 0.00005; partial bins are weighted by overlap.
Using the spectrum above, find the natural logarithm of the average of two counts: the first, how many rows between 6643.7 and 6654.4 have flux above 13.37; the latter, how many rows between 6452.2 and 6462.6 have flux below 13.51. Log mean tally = 1.25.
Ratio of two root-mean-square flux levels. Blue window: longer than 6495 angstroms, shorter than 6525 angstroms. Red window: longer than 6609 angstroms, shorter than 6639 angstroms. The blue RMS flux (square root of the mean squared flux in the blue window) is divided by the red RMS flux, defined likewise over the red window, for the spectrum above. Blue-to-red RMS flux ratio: 1.01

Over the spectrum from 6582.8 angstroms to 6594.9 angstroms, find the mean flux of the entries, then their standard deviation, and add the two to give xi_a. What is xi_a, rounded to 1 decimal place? 14.0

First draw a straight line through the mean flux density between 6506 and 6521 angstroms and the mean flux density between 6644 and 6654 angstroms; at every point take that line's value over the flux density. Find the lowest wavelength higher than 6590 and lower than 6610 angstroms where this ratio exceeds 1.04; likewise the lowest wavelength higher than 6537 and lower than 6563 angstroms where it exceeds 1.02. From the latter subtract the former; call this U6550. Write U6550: -42.4 angstroms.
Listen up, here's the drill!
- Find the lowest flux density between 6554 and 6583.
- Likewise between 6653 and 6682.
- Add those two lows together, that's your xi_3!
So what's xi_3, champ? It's 18.9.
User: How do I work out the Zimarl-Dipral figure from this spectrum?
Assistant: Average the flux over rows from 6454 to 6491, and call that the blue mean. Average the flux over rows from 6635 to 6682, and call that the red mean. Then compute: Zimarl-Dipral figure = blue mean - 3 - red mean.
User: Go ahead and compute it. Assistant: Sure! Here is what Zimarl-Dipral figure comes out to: -2.82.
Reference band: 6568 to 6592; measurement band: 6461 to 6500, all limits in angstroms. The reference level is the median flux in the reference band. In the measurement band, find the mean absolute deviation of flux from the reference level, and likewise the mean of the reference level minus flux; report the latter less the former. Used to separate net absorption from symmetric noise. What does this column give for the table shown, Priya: -0.48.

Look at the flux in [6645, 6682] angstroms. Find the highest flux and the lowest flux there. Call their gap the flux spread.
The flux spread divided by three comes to 0.663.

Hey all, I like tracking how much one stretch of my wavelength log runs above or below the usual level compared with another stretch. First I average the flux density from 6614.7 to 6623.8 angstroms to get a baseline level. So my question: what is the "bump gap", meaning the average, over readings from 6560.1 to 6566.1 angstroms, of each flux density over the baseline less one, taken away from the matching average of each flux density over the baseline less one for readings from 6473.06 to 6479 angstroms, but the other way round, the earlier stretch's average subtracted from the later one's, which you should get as -0.25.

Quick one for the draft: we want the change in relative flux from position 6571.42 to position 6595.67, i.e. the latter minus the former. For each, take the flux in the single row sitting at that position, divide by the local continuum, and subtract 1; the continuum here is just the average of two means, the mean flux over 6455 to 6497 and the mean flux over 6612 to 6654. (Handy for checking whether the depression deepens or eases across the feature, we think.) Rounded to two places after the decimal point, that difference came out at 0.10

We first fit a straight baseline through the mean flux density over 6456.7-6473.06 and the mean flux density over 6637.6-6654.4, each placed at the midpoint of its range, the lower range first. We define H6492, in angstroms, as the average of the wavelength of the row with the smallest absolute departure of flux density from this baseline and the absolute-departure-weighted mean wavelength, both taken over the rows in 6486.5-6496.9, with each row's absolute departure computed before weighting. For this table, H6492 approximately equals 6490.4 angstroms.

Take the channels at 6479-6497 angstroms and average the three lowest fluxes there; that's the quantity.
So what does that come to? 11.1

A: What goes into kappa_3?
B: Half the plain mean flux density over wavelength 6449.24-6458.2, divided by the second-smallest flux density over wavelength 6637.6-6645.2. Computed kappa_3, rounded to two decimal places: 0.52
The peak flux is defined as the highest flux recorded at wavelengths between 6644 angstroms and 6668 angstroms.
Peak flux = 13.7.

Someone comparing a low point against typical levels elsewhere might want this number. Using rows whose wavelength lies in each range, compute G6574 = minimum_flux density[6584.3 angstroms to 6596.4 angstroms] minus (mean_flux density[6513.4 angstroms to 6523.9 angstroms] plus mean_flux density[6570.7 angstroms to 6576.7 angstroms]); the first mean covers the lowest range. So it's -13.9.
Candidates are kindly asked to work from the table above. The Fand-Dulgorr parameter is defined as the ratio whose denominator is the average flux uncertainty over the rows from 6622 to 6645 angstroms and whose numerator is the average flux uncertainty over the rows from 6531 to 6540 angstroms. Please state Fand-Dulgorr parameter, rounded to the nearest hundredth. 1.06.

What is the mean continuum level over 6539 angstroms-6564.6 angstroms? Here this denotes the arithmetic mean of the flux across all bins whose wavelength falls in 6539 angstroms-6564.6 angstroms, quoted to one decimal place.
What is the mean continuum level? 12.7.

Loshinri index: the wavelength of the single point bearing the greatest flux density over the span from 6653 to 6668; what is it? 6658.23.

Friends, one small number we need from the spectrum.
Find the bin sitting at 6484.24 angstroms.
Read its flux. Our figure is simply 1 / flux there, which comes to 0.076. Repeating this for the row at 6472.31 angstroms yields 0.077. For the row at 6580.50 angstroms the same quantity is 0.075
